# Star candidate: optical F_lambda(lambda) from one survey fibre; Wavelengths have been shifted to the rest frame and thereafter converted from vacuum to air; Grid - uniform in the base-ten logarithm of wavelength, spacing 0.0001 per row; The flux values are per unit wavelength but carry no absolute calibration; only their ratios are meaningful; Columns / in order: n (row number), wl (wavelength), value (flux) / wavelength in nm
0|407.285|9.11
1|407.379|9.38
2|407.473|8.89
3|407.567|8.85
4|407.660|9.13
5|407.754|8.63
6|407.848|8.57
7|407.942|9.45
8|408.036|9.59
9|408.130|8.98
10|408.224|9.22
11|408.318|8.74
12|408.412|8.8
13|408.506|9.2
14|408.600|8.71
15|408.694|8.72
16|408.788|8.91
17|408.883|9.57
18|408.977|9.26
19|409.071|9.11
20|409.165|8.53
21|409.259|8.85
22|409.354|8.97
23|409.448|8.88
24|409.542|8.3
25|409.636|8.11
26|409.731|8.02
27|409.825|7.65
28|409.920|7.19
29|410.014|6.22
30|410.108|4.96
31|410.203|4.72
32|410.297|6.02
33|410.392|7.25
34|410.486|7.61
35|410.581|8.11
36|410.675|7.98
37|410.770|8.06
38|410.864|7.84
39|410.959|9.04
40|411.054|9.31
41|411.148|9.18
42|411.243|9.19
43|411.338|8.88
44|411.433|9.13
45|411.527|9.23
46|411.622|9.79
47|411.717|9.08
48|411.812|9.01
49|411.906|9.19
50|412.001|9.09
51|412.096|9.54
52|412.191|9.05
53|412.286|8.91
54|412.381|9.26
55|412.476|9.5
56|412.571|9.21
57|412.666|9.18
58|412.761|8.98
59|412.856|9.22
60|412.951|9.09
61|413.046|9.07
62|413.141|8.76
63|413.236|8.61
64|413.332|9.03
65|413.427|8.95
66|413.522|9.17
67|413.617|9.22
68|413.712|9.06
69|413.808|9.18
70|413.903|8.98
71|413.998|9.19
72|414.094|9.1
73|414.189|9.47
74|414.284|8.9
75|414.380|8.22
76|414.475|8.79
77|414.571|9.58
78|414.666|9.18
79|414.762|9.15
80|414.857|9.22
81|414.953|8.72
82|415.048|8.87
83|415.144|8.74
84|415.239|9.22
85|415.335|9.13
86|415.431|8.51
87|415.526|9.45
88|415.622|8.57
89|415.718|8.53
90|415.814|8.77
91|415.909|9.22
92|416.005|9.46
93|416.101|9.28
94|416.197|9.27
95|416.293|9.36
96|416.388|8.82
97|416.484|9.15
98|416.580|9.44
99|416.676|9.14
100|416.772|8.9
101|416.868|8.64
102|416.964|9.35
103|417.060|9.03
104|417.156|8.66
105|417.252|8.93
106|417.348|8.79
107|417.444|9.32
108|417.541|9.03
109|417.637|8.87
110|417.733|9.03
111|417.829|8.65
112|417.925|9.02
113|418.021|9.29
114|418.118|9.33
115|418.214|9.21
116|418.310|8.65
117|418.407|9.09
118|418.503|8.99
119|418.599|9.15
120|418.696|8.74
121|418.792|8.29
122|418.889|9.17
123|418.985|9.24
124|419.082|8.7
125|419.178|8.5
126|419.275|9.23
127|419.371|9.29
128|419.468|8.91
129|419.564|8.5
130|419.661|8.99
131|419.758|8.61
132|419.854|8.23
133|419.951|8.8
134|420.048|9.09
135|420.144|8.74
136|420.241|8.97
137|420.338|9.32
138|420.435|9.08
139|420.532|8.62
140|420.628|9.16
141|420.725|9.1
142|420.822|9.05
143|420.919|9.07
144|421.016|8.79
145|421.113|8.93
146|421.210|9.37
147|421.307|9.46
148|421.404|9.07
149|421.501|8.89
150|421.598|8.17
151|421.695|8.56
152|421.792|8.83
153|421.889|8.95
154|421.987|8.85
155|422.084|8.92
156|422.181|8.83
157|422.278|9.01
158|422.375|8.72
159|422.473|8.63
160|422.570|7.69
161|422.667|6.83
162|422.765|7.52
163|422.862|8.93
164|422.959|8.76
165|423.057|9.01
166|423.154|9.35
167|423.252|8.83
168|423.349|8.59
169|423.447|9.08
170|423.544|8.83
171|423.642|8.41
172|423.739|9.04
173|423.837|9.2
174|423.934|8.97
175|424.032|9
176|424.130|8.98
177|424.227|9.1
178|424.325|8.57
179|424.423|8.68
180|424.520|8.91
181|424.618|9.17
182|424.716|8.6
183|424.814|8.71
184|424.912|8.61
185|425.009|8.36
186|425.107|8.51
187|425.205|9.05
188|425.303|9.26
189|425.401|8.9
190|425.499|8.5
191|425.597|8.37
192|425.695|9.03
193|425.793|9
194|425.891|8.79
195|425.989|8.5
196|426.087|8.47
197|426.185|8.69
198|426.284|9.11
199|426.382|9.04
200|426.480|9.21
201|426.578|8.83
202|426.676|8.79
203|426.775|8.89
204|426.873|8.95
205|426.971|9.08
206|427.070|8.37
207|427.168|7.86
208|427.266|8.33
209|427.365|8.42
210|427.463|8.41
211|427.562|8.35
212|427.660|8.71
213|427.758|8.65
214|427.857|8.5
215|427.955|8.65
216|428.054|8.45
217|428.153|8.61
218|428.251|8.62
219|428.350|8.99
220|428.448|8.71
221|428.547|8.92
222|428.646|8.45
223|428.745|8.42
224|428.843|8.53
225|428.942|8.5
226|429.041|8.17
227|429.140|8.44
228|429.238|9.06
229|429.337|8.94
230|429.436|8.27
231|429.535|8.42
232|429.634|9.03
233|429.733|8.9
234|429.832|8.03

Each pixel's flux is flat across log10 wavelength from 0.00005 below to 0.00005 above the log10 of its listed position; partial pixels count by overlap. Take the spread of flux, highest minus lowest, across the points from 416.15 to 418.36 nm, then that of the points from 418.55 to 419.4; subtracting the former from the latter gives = 0.20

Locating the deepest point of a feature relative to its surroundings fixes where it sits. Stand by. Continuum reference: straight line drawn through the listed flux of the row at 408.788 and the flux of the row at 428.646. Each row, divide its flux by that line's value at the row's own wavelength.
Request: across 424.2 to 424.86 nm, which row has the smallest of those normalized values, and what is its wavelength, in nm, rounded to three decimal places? 424.325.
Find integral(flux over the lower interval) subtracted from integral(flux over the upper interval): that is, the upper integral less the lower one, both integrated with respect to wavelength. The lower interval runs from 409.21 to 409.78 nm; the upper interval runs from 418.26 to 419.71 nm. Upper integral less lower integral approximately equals 8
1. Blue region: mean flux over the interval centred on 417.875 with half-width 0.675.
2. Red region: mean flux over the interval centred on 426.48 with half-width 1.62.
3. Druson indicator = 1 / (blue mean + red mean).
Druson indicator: 0.0565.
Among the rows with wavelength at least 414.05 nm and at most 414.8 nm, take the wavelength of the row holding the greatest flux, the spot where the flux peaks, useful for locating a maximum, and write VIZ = 414.571 nm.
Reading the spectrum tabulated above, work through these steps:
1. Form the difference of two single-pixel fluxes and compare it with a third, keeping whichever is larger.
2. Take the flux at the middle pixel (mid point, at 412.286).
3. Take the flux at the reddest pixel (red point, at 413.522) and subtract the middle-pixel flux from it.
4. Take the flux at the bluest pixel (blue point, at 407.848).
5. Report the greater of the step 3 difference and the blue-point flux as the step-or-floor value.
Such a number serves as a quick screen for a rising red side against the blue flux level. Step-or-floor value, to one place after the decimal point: 8.6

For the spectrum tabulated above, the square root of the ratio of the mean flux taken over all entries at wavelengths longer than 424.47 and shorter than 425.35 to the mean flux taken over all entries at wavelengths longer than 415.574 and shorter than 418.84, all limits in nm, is 0.99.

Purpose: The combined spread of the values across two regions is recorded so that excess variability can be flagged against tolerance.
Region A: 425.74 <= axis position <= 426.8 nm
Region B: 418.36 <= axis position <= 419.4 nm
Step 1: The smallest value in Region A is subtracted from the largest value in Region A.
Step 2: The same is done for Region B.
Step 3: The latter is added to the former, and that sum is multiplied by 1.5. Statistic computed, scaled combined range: 3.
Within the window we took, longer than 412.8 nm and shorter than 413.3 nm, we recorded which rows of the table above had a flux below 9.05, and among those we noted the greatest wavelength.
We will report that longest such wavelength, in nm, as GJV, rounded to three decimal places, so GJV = 413.236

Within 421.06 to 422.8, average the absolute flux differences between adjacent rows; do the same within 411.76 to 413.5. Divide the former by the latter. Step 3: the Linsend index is 1.5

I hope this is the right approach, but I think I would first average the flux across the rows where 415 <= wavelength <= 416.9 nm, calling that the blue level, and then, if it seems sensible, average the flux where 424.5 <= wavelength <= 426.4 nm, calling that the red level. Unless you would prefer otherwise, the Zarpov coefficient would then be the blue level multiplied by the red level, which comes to 79.2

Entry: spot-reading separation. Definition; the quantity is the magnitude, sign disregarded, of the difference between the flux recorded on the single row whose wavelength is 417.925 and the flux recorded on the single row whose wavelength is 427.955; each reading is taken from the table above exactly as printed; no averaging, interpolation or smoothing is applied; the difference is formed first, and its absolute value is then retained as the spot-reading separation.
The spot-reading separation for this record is 0.37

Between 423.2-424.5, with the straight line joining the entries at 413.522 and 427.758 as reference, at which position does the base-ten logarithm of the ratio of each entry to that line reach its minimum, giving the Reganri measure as 423.642 nm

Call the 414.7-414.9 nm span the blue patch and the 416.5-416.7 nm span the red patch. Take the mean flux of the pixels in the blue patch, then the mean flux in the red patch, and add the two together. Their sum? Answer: 18.5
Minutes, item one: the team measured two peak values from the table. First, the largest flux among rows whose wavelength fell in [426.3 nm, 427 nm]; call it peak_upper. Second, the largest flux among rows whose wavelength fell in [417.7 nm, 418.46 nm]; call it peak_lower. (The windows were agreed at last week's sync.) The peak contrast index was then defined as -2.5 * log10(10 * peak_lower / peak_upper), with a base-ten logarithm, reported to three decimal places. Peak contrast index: -2.514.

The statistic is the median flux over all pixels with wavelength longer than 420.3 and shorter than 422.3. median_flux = 8.95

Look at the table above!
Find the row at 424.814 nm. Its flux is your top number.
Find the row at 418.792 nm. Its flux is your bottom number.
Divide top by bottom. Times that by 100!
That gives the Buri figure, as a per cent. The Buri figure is 105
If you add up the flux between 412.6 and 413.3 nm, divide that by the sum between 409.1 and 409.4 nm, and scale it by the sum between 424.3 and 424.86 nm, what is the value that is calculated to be 126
